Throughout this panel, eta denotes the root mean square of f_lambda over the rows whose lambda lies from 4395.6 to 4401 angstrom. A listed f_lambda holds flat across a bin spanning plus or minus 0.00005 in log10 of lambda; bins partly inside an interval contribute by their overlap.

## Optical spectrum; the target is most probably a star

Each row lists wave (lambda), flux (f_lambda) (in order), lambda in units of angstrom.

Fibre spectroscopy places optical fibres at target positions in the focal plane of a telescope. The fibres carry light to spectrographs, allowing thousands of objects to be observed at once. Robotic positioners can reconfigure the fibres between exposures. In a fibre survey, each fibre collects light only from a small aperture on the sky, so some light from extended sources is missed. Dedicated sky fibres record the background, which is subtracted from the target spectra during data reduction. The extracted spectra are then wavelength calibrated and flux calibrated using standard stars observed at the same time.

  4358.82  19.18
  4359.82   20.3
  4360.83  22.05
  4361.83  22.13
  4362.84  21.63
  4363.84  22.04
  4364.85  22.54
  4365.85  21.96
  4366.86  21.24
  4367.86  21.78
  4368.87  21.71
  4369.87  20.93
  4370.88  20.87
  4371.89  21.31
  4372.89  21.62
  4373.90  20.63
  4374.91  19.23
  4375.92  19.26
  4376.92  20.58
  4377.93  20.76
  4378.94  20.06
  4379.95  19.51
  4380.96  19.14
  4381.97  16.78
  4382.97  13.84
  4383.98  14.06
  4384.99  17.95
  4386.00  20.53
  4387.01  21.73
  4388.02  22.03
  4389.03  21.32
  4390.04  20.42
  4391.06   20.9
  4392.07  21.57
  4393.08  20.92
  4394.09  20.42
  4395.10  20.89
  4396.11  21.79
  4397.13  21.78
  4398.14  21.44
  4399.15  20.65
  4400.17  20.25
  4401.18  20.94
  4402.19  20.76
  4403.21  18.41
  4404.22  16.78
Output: 21.2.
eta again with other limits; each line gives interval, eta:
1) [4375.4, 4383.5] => 18.9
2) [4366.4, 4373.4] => 21.4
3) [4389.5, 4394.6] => 20.9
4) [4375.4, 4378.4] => 20.2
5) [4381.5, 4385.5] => 15.8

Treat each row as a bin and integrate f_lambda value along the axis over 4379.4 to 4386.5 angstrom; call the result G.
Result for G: 124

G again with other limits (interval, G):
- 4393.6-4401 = 156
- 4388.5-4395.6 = 149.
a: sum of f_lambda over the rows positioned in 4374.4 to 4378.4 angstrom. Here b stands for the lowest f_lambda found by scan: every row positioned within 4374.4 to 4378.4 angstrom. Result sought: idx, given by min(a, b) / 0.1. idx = 192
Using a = 80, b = 19.23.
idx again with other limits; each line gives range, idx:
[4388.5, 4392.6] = 204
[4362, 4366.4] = 216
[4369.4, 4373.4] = 209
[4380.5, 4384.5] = 138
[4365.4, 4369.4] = 212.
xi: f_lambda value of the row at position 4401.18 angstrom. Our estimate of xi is 20.94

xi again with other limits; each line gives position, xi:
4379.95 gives 19.51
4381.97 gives 16.78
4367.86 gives 21.78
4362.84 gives 21.63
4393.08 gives 20.92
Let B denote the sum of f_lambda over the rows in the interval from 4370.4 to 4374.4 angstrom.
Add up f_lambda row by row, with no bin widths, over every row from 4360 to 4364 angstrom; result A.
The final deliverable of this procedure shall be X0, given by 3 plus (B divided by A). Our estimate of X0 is 3.96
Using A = 88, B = 84.4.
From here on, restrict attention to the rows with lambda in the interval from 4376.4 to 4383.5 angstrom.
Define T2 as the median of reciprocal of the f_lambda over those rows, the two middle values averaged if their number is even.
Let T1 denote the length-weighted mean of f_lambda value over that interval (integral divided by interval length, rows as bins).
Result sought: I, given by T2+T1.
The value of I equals 18.7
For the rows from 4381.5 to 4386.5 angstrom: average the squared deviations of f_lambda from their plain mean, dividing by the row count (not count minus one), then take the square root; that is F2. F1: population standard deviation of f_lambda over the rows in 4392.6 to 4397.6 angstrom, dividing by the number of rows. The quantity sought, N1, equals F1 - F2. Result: -2.0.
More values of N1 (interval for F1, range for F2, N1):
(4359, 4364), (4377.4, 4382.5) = -0.7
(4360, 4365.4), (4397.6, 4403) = -0.1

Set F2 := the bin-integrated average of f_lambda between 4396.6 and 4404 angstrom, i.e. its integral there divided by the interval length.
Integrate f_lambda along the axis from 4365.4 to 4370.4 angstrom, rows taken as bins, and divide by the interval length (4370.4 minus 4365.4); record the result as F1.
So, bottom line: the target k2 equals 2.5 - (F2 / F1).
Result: 1.55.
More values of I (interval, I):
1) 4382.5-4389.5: 18.8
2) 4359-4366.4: 21.7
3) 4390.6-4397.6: 21.2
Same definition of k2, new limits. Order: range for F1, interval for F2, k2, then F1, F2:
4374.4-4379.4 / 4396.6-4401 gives 1.45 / 20.0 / 21.0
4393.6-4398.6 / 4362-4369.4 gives 1.47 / 21.3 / 21.9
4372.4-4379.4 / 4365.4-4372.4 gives 1.45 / 20.3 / 21.4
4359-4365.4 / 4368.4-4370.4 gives 1.51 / 21.7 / 21.3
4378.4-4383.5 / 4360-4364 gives 1.28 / 17.9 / 21.8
